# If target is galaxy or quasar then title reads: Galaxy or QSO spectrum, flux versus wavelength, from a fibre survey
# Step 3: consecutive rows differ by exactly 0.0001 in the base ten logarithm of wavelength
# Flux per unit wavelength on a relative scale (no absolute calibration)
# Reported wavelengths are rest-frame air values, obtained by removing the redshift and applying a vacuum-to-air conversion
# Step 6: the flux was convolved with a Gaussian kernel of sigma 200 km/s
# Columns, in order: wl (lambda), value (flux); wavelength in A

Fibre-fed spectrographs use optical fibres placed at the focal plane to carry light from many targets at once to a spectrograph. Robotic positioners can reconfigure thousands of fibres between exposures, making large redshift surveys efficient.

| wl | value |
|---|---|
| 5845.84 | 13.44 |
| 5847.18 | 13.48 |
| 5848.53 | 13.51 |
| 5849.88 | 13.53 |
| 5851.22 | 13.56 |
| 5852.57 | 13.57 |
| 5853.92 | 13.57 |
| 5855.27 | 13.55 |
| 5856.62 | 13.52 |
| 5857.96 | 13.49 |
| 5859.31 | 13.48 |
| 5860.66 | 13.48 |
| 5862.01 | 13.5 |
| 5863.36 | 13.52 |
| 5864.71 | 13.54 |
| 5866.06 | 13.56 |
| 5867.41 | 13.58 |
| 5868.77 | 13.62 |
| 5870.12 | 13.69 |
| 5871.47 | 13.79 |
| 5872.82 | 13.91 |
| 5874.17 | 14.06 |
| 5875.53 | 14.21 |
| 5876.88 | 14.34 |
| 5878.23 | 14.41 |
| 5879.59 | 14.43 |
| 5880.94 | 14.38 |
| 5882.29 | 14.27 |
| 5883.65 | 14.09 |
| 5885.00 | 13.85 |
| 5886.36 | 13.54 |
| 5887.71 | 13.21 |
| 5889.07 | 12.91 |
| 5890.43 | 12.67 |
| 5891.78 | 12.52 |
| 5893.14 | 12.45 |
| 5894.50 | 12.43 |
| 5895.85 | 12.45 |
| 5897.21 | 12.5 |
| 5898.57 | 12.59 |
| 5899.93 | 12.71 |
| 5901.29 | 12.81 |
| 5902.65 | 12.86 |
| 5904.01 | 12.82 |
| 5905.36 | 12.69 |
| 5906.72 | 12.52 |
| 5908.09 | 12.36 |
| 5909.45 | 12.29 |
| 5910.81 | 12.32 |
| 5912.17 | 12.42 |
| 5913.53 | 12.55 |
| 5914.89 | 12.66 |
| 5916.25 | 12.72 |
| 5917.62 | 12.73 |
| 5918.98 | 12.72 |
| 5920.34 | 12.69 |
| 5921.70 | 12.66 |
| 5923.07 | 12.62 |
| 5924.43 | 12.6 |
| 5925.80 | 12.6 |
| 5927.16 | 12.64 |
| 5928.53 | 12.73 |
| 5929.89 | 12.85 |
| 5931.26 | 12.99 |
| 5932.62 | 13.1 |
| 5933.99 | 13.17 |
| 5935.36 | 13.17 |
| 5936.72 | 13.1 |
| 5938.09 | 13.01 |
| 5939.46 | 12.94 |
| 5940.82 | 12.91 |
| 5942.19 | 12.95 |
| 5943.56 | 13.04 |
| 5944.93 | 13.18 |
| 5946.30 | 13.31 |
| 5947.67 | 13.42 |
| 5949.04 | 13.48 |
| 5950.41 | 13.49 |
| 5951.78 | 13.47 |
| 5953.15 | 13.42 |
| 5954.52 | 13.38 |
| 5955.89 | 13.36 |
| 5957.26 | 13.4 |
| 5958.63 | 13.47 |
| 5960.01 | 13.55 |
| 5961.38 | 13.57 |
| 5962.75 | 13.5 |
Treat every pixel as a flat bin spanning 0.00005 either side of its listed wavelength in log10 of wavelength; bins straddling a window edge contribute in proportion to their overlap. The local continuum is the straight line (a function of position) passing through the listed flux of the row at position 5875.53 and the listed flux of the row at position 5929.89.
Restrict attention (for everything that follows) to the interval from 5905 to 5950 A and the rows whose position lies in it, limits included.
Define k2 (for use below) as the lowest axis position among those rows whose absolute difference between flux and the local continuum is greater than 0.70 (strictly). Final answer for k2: 5905.36 A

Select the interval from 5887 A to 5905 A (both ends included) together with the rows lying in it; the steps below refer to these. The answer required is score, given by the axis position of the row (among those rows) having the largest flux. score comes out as 5887.71 A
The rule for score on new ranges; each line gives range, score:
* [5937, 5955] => 5950.41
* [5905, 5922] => 5917.62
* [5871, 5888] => 5879.59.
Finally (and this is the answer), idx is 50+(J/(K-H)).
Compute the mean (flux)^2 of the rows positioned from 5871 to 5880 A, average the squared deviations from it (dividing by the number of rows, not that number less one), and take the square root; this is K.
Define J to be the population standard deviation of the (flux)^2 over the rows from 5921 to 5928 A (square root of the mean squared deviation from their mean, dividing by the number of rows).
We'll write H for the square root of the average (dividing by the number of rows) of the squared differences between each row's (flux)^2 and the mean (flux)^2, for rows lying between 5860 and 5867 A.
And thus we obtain 50.1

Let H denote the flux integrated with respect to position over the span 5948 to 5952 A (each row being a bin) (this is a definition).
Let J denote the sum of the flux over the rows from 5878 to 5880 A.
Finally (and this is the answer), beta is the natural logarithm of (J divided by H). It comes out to -0.63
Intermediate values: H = 54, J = 29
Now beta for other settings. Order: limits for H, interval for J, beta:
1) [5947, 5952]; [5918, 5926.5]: 0.12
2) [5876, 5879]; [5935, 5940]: 0.19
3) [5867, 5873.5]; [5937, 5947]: 0.02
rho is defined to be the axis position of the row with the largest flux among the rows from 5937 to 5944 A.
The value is 5943.56 A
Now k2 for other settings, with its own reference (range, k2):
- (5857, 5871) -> 5857.96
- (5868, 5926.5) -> 5868.77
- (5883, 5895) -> 5889.07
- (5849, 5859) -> 5849.88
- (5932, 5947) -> 5944.93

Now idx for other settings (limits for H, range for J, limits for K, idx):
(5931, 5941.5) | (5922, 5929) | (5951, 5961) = 48.5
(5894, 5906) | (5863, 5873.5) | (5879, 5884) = 33.9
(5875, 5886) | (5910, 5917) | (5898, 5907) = 48.3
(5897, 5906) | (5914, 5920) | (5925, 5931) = 48.9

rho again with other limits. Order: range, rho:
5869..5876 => 5875.53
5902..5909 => 5902.65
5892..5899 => 5898.57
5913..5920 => 5917.62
